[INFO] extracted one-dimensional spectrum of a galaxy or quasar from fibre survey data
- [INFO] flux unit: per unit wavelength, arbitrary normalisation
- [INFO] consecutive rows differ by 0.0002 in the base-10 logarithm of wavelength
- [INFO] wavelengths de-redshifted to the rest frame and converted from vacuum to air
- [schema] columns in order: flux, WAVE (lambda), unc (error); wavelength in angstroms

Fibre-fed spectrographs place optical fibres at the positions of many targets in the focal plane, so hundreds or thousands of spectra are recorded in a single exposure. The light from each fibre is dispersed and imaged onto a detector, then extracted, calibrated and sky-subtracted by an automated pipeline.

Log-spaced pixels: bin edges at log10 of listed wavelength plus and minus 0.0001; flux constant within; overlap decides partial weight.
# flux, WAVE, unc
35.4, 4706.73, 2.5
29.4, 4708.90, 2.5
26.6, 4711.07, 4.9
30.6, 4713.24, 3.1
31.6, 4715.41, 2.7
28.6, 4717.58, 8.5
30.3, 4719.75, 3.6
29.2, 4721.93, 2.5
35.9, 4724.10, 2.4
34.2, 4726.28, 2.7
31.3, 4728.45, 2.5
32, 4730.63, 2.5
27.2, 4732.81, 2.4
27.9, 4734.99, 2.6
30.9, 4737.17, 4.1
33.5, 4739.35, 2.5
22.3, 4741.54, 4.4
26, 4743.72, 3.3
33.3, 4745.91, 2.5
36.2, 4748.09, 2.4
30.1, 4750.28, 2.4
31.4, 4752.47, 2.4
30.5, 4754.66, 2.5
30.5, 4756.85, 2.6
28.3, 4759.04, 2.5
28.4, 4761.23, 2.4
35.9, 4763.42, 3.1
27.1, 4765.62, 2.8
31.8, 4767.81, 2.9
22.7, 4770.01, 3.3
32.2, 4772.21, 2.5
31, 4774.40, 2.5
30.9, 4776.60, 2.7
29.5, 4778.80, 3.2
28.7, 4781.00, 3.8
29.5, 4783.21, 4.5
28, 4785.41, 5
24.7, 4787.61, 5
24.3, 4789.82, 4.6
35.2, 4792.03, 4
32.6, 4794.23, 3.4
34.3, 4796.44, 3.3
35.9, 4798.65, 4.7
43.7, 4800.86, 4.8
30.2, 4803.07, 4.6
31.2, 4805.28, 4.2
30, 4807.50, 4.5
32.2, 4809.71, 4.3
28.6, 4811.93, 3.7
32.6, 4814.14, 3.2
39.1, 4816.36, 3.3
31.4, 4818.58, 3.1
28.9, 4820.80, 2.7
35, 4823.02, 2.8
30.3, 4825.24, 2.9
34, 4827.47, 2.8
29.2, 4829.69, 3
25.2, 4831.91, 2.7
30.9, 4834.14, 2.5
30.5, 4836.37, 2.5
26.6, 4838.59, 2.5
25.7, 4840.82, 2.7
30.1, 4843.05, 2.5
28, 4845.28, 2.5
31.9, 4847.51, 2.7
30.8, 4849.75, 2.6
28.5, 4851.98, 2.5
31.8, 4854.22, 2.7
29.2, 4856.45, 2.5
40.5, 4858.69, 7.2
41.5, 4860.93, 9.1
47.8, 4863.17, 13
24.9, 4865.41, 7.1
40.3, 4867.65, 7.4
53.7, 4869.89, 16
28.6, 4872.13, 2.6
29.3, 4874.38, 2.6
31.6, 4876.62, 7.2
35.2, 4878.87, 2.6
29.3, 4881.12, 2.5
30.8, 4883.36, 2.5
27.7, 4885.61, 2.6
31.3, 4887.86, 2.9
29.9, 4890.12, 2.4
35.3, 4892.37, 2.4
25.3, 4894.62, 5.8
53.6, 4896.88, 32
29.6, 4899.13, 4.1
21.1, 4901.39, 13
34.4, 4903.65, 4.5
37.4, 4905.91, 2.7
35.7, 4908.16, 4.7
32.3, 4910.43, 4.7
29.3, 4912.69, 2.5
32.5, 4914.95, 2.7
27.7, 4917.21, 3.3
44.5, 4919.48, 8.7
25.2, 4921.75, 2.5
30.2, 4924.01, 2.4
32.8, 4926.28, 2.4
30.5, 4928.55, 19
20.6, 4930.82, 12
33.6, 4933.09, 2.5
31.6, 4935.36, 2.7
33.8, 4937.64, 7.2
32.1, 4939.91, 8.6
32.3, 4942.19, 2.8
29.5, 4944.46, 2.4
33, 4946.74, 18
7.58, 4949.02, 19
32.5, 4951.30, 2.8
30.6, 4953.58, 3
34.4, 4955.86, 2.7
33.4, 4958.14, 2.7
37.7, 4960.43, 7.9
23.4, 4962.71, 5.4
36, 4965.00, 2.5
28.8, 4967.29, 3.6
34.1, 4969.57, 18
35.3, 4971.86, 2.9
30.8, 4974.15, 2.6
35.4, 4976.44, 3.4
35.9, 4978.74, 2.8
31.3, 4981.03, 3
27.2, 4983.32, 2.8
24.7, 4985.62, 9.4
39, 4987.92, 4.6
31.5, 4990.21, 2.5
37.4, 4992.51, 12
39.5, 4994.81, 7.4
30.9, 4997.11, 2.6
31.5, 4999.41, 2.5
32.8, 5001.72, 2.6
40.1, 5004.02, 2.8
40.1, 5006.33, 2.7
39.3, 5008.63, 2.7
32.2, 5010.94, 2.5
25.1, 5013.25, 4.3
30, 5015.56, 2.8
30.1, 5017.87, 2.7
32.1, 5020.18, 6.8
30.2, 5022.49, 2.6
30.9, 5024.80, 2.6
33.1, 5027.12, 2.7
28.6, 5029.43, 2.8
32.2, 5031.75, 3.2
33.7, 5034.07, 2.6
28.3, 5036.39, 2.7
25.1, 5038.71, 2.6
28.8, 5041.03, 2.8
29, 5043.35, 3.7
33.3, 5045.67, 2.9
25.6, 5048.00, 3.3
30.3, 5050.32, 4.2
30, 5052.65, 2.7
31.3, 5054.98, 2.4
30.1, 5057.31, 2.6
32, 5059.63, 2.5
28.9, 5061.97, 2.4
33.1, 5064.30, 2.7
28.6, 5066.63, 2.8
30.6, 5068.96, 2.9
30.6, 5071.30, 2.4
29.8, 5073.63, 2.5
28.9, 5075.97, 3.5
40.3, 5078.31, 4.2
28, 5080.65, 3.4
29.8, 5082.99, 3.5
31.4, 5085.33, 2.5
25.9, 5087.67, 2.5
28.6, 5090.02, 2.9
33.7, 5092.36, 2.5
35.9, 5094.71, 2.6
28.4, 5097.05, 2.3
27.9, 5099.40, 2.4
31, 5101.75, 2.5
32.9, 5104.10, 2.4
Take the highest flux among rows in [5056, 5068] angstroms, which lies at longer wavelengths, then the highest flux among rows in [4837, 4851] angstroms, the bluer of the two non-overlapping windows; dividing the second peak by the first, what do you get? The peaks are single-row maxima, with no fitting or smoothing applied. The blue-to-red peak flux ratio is 0.96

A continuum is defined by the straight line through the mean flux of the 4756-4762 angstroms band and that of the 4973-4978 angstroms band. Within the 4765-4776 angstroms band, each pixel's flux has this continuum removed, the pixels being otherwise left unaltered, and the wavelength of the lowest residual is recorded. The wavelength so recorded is 4770.01 angstroms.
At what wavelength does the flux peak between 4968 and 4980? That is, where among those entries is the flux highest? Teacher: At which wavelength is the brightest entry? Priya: 4978.74 angstroms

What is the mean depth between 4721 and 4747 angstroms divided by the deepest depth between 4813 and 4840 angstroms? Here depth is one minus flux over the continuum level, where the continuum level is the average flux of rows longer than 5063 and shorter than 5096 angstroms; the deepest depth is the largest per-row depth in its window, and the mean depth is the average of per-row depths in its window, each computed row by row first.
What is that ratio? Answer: 0.13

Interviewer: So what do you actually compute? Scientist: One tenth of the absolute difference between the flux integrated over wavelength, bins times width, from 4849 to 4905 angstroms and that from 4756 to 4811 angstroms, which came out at 20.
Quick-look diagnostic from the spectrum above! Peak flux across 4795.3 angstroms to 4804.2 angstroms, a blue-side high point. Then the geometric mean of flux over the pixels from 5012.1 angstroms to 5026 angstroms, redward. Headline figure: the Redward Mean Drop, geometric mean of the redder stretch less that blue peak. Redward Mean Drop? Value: -14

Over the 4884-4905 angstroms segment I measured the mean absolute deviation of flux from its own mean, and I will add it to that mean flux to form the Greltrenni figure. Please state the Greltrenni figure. 38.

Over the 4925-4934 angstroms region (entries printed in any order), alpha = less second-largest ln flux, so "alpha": -3.49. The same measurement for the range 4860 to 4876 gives -3.87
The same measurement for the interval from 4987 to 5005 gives -3.68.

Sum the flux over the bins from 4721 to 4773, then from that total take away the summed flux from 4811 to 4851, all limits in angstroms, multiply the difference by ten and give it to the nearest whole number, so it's 1800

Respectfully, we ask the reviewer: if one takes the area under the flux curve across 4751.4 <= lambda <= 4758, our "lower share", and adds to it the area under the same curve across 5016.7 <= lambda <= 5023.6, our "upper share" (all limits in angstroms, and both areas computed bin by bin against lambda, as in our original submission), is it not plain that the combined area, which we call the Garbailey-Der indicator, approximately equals 416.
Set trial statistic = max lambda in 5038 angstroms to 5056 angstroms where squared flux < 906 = 5052.65 angstroms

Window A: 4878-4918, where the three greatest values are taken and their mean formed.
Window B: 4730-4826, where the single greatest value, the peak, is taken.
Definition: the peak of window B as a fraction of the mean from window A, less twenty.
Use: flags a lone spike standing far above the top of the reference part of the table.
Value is -19.0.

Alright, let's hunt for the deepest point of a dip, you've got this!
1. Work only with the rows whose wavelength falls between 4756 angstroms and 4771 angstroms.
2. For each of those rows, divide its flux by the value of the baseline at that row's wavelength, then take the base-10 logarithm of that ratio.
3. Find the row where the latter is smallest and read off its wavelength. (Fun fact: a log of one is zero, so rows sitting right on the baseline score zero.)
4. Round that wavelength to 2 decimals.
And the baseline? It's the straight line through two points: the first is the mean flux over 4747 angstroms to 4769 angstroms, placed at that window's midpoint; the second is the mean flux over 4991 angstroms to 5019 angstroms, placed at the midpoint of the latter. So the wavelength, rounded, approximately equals 4770.01 angstroms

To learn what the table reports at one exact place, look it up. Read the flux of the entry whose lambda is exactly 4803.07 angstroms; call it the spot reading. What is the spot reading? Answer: 30.2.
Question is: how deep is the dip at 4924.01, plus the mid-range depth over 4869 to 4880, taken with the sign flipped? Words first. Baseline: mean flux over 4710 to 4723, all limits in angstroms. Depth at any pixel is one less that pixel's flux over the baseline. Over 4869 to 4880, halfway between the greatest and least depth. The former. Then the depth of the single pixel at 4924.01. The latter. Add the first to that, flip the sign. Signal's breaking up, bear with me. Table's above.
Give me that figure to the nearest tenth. 0.4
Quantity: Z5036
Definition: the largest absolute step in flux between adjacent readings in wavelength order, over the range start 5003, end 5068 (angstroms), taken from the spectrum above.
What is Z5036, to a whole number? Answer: 8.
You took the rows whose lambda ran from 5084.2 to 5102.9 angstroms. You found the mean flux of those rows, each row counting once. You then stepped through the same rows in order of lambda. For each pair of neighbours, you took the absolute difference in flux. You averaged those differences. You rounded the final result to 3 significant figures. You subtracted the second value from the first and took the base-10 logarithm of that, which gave 1.42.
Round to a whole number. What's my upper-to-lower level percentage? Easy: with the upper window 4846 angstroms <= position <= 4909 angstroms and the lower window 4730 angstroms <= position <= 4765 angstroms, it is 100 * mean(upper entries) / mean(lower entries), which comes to 112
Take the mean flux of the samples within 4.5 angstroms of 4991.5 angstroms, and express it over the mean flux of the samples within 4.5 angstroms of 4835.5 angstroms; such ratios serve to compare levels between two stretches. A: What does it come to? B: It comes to 1.30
